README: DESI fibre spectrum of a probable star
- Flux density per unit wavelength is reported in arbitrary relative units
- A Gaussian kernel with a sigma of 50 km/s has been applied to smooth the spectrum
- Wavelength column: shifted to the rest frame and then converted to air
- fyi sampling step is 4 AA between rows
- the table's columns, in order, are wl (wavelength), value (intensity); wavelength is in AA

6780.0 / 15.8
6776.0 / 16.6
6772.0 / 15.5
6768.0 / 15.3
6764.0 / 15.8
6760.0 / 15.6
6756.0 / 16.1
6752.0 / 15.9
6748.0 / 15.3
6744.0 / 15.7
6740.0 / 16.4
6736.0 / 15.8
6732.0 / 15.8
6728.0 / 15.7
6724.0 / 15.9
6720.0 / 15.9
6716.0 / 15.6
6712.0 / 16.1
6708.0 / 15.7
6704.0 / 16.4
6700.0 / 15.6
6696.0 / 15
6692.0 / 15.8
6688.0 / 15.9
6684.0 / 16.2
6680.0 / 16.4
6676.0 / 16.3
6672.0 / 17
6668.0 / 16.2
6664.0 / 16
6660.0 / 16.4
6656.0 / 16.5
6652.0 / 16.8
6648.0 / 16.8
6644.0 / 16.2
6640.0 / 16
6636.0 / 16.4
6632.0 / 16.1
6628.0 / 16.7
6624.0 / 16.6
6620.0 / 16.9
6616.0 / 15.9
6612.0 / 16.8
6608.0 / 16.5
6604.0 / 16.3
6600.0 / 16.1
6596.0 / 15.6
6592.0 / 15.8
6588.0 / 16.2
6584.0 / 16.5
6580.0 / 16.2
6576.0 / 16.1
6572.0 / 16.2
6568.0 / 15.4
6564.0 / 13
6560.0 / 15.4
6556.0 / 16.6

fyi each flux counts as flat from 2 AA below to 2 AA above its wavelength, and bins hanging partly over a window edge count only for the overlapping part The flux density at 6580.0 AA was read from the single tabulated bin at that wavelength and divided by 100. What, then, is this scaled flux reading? 0.162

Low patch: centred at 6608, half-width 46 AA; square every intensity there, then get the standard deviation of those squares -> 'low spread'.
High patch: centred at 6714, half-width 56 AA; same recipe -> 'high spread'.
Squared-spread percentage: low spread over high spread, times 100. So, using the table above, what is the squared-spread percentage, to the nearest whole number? 180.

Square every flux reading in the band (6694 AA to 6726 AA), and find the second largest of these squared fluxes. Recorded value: 259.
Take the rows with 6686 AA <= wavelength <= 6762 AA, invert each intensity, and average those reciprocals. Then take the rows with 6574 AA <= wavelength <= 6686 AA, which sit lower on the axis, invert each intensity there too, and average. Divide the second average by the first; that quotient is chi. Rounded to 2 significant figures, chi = 0.97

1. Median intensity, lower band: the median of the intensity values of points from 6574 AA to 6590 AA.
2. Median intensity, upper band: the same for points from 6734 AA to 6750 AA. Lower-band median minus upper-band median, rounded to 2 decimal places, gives 0.45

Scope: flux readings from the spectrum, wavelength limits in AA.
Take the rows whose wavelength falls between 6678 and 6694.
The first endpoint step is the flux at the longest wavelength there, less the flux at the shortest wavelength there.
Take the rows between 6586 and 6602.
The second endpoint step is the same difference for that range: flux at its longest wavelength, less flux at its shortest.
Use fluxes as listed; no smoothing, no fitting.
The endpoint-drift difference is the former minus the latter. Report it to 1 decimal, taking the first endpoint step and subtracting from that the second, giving -0.5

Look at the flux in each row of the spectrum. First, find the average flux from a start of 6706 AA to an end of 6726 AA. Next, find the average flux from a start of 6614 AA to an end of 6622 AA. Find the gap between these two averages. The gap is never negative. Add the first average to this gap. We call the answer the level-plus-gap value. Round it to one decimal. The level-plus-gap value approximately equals 16.4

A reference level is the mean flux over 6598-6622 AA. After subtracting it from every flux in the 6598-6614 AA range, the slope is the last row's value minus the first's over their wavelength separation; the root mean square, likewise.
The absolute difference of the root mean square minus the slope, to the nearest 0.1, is 0.2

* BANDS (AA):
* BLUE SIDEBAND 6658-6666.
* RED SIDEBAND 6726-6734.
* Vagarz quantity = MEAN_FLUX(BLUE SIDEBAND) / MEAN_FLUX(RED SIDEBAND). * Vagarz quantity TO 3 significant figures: 1.03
